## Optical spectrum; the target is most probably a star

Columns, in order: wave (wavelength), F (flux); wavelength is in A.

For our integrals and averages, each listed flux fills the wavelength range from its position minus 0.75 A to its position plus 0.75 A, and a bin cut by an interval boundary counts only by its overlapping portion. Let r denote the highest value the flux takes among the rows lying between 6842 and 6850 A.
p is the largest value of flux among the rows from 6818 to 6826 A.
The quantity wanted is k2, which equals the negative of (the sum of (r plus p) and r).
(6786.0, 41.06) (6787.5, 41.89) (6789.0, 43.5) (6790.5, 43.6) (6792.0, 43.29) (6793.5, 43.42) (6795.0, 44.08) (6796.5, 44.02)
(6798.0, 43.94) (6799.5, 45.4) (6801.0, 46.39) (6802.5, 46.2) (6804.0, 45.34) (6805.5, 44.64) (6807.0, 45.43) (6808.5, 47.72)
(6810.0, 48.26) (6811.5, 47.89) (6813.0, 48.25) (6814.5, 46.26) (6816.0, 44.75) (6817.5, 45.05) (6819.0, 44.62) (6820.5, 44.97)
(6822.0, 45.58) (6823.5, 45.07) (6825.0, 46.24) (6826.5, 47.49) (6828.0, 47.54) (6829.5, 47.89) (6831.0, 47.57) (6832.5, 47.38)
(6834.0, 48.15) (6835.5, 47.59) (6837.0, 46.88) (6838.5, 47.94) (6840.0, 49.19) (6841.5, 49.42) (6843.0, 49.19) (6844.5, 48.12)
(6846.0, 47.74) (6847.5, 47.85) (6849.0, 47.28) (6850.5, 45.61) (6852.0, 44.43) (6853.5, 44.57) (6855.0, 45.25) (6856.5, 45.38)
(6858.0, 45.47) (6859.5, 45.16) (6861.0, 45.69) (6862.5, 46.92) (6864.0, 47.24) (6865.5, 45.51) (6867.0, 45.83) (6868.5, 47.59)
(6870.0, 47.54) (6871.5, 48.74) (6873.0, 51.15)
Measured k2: -145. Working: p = 46.24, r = 49.19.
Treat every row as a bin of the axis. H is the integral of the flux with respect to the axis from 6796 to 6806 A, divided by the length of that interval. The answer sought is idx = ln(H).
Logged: 3.81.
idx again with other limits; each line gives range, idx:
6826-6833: 3.86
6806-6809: 3.84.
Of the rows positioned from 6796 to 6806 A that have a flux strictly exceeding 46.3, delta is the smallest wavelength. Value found 6801.0 A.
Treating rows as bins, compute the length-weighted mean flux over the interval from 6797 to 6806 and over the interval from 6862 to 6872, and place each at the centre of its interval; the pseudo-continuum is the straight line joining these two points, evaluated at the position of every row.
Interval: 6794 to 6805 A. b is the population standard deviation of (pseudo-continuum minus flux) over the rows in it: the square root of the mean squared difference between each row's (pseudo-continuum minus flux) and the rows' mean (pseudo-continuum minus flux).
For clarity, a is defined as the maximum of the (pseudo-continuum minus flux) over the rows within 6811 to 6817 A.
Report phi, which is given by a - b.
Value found 0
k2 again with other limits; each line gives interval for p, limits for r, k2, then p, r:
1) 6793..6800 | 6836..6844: -144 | 45.4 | 49.42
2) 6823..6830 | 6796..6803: -141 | 47.89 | 46.39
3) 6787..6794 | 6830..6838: -140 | 43.6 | 48.15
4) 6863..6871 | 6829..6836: -144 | 47.59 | 48.15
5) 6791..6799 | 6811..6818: -141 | 44.08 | 48.25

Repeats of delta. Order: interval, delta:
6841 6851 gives 6841.5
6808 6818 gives 6808.5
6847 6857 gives 6847.5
